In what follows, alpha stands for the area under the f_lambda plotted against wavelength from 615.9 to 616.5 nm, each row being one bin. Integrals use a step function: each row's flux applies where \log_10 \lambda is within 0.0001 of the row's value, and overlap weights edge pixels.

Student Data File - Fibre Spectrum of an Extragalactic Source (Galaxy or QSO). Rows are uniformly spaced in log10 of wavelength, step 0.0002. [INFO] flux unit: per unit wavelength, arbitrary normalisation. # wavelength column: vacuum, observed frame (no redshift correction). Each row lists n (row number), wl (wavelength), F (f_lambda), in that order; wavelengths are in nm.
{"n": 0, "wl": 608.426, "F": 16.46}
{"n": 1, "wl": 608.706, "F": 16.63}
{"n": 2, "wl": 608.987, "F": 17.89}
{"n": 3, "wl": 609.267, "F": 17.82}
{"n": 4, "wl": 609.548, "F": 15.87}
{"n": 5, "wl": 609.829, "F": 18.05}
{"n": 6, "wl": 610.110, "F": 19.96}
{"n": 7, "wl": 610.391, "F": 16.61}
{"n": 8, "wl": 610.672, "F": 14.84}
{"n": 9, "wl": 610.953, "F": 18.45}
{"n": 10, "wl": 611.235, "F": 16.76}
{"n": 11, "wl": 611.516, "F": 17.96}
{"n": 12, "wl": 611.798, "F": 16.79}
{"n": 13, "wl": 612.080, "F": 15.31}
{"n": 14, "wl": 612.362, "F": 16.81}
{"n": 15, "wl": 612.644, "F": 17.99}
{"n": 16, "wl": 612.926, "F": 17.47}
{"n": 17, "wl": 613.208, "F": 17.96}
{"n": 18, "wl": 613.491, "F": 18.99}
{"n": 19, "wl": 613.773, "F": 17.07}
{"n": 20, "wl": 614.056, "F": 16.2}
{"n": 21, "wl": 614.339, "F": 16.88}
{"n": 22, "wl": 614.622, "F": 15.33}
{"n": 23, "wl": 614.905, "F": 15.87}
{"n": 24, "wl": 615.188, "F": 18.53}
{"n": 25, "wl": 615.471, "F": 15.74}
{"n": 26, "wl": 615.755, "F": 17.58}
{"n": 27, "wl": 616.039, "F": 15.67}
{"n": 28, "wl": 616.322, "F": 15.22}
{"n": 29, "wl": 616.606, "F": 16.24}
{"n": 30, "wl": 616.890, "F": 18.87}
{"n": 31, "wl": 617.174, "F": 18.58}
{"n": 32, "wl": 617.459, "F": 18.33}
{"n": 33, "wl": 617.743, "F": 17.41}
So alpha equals 9.3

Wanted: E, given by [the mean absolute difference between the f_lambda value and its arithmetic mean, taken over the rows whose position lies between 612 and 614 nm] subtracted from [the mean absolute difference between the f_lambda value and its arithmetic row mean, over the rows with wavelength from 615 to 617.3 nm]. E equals 0.5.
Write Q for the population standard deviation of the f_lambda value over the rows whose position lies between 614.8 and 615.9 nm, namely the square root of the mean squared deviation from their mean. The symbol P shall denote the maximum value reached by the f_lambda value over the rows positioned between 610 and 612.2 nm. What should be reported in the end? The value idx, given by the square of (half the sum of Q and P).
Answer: 112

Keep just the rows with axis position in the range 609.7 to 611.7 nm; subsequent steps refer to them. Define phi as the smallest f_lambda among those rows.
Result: 14.84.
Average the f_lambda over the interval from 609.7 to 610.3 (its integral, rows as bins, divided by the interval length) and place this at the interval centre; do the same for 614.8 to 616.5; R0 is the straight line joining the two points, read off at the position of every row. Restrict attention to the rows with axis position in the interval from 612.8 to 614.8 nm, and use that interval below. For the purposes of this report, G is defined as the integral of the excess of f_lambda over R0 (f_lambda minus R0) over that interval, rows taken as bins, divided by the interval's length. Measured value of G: -0.1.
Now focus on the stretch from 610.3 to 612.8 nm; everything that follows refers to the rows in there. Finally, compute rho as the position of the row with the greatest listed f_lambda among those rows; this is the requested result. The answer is 610.953 nm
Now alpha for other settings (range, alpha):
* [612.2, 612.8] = 10.4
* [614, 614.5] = 8.3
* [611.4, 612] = 10.3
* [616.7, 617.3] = 11.1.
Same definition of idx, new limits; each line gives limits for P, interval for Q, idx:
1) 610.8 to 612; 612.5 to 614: 91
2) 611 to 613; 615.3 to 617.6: 94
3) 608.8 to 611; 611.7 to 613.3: 109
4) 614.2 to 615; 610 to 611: 88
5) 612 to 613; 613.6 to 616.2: 90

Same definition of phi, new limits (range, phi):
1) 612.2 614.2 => 16.2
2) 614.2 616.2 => 15.33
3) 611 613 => 15.31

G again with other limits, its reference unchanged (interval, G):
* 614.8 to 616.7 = 0.0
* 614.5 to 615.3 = -0.2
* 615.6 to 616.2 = 0.2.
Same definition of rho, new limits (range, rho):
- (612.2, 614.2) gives 613.491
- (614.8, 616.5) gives 615.188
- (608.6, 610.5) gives 610.110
